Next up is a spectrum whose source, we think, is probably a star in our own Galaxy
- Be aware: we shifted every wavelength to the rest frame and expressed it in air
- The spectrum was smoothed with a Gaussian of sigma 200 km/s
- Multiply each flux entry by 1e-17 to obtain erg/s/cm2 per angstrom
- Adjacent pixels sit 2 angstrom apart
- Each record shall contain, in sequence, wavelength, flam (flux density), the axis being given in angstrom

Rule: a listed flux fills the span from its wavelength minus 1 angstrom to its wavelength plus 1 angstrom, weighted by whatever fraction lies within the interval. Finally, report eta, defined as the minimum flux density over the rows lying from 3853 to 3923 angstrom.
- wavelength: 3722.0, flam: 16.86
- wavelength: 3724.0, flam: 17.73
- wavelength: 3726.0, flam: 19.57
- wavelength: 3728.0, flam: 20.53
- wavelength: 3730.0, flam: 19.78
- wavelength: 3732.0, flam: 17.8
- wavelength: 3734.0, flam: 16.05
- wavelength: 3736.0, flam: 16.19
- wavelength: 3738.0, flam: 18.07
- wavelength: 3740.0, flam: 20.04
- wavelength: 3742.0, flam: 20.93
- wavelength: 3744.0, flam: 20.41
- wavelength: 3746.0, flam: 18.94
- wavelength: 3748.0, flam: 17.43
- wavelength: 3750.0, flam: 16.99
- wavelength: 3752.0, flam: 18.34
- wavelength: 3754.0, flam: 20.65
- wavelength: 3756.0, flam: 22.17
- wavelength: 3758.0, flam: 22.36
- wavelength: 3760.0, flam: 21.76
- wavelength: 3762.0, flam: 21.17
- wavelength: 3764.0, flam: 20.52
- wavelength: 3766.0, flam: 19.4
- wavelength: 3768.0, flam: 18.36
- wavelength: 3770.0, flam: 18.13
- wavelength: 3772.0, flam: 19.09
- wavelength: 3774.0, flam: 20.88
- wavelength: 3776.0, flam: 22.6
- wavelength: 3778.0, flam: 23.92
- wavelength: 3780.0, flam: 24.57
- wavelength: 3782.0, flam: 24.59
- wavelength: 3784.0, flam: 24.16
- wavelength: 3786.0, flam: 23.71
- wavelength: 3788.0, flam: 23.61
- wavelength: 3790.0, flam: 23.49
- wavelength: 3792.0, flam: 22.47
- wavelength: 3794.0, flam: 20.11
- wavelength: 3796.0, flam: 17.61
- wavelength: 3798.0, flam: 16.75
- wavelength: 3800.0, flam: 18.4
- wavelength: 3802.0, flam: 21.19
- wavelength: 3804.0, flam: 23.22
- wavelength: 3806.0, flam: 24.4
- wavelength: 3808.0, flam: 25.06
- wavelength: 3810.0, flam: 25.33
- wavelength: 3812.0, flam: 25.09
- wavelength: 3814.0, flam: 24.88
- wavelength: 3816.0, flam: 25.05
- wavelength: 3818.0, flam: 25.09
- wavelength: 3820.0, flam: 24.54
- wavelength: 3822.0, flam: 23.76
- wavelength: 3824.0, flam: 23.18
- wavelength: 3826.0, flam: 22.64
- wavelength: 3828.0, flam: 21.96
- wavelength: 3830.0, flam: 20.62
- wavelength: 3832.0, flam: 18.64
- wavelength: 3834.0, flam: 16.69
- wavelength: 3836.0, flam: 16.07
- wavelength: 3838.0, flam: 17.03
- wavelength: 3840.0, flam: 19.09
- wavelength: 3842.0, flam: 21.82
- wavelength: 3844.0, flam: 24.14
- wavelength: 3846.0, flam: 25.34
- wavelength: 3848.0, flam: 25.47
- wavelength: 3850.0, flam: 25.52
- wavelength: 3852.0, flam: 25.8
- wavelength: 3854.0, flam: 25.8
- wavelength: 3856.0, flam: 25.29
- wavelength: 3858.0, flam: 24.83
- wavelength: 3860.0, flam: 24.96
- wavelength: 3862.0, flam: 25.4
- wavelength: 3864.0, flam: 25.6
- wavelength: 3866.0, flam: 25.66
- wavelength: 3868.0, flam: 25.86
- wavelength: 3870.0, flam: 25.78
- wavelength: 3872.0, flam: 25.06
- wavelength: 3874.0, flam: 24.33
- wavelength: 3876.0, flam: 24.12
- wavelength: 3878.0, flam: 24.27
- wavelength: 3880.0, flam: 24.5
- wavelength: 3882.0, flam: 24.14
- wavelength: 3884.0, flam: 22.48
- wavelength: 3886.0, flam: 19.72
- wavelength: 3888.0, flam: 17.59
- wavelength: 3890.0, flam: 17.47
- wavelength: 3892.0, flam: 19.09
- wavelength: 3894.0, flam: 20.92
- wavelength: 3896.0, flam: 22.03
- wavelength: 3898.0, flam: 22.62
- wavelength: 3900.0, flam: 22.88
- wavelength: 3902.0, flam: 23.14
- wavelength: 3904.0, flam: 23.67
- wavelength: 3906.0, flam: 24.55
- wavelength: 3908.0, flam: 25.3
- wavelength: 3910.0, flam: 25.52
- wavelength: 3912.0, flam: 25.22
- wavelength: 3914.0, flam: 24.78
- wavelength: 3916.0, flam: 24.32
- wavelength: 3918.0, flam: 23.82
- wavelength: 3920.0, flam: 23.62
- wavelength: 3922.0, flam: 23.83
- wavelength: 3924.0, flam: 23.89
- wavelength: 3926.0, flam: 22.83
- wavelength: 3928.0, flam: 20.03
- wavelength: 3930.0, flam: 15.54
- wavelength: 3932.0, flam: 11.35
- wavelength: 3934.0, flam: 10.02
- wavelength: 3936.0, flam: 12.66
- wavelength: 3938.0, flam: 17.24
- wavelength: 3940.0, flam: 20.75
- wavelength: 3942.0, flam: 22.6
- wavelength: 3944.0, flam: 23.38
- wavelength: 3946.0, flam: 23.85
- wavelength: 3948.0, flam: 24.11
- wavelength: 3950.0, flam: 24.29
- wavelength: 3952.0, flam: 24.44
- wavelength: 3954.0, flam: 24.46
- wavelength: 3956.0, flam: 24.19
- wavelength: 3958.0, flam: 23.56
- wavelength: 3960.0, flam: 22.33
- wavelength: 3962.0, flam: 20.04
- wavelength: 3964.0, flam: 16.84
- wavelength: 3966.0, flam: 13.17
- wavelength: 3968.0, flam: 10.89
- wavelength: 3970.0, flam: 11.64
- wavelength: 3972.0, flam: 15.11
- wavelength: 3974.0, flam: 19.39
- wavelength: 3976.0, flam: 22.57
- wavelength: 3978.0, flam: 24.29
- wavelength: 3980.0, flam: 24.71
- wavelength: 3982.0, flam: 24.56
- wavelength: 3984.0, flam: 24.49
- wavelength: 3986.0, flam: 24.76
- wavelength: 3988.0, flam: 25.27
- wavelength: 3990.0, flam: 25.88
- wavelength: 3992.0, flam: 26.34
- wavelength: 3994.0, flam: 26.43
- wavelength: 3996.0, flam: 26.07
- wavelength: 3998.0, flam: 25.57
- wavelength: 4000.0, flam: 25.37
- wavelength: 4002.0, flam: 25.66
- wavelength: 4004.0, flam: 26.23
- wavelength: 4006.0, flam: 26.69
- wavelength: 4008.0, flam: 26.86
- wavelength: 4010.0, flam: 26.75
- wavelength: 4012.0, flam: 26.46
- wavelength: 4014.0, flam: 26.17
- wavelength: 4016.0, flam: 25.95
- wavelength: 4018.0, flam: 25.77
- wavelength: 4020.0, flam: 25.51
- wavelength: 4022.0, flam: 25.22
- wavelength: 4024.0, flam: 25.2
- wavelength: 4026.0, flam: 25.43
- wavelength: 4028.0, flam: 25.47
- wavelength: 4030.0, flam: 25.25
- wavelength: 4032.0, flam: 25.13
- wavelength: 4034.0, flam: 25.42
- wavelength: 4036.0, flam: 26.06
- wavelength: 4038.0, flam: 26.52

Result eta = 17.47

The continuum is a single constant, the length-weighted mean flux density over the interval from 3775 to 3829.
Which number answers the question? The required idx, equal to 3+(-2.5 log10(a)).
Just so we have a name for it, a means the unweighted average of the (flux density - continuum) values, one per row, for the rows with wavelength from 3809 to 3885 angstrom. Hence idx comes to 3.6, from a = 0.6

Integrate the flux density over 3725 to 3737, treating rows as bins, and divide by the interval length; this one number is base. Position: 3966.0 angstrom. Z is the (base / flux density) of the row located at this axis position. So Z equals 1.4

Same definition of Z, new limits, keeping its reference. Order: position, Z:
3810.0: 0.7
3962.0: 0.9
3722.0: 1.1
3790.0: 0.8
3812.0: 0.7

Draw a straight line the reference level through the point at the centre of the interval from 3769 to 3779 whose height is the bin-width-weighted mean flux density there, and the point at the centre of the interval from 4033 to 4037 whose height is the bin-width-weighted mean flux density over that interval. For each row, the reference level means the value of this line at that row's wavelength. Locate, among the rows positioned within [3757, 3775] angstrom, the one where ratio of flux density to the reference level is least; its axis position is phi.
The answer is 3770.0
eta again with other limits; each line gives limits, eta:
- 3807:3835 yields 16.69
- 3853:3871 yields 24.83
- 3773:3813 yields 16.75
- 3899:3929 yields 20.03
